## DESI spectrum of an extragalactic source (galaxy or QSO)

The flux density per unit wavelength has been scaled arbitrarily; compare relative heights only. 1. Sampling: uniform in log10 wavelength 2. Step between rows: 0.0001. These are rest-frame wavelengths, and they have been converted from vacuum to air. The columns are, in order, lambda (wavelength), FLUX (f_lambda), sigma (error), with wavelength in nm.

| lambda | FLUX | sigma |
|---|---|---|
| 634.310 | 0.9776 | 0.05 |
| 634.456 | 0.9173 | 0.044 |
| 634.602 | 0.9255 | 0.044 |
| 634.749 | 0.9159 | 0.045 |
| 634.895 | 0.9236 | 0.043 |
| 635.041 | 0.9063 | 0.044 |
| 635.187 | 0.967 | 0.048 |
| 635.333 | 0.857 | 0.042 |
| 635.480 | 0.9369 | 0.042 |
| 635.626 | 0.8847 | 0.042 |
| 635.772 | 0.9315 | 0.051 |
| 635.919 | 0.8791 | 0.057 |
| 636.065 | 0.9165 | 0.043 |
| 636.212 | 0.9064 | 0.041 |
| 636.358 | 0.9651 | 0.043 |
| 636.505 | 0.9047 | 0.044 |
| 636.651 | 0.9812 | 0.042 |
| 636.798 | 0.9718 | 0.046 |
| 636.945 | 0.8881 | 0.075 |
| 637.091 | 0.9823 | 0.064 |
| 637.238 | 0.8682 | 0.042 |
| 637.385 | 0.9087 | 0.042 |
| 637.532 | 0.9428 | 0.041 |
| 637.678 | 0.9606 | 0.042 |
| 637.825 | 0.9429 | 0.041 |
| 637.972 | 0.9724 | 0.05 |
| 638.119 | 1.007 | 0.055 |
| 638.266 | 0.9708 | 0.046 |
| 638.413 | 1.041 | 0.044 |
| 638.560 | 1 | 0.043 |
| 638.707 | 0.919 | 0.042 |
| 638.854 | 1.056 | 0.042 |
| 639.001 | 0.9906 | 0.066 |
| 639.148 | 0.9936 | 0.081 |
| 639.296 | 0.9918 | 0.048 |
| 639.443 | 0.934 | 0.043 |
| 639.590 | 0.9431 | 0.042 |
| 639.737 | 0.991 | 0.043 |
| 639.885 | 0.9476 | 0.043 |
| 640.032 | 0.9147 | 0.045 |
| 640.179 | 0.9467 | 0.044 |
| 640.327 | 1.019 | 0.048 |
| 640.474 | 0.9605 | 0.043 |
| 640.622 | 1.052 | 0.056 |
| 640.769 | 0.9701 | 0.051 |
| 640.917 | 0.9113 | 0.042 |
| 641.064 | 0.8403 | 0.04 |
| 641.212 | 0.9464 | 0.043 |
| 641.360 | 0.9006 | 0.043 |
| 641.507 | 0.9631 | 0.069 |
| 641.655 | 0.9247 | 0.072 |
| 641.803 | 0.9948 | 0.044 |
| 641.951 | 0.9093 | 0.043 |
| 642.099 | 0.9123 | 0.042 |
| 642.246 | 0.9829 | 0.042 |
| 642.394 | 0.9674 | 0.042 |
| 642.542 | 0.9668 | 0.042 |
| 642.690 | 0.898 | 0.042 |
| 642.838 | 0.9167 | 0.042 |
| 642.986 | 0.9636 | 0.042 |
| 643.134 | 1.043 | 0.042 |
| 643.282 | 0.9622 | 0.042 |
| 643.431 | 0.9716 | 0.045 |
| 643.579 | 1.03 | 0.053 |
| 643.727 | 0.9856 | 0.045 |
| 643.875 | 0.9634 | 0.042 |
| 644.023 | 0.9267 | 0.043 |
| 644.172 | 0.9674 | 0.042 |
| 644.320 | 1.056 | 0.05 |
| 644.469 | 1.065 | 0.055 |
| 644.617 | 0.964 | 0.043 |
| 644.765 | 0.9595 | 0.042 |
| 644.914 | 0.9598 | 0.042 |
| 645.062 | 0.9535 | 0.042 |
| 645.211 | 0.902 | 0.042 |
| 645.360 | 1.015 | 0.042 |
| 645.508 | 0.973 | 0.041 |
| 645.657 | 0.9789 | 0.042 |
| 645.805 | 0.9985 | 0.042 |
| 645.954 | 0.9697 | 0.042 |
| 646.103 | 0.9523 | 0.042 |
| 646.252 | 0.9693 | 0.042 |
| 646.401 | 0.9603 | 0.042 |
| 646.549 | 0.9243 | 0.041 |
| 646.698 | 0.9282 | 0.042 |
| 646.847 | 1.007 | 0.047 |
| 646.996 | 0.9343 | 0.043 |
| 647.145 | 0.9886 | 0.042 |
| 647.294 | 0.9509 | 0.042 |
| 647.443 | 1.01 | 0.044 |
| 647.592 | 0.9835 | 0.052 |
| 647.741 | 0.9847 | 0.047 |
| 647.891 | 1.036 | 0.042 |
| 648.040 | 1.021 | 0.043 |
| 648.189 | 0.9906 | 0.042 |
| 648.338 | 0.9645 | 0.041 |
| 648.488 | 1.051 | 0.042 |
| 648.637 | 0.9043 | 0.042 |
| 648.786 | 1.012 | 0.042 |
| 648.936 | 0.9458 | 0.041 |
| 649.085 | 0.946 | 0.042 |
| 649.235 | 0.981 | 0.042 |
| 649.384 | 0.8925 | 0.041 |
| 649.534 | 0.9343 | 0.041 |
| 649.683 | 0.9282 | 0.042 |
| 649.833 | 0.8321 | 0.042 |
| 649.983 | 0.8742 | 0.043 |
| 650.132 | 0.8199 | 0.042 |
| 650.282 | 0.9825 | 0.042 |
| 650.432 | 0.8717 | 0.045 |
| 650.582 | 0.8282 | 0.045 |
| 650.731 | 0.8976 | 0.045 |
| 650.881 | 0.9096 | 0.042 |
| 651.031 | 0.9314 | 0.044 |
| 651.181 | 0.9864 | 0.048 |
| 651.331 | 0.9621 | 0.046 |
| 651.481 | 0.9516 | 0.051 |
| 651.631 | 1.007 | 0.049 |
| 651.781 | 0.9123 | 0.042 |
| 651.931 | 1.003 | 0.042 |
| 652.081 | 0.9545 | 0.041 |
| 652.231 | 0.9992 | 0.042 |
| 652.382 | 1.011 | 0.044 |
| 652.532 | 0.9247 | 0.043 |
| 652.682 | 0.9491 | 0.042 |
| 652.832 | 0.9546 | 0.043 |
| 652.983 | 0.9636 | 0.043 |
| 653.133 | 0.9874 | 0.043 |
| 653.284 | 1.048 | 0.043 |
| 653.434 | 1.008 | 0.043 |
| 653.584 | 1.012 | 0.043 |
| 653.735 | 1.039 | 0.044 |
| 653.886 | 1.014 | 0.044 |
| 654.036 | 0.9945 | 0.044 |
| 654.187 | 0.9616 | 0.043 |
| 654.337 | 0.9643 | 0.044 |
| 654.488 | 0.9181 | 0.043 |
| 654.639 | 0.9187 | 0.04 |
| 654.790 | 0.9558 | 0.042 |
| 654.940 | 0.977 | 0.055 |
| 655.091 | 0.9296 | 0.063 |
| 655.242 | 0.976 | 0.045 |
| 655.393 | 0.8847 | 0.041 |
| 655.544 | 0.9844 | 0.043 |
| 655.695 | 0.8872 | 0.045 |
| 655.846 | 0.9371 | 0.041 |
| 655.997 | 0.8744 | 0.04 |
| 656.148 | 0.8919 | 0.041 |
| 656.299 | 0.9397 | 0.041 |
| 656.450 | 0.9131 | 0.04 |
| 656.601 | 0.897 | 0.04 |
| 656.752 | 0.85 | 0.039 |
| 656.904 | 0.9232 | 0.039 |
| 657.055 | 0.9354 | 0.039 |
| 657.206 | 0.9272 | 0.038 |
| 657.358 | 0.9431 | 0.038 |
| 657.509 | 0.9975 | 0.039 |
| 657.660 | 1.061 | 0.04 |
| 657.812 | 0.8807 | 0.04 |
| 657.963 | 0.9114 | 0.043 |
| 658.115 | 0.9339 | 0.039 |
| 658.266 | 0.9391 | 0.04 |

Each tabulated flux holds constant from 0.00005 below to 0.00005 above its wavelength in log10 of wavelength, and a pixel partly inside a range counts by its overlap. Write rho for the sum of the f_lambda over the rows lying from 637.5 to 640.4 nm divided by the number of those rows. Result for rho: 0.97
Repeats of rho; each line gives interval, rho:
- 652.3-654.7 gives 0.98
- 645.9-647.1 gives 0.96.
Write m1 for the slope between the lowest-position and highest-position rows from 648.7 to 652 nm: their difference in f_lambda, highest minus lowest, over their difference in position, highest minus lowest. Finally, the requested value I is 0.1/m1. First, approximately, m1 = -0.003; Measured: -35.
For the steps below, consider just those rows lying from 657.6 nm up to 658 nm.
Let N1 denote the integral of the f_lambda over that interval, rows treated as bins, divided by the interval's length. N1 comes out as 0.95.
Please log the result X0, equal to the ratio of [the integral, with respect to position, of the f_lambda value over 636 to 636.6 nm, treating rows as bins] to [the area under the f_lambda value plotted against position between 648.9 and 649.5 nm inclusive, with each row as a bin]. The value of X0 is 0.98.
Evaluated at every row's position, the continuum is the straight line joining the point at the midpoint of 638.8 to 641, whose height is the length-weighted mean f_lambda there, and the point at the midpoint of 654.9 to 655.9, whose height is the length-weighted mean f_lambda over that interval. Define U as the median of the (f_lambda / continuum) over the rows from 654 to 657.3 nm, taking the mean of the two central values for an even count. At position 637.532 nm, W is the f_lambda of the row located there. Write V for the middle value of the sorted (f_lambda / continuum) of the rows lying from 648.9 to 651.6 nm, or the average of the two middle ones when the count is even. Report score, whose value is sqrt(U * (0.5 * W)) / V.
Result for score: 0.698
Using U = 0.99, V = 0.98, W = 0.9428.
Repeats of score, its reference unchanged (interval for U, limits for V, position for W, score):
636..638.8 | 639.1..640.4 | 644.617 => 0.707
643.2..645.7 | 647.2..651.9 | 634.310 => 0.705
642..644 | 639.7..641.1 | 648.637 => 0.686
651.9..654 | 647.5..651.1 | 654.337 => 0.723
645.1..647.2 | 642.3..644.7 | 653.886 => 0.716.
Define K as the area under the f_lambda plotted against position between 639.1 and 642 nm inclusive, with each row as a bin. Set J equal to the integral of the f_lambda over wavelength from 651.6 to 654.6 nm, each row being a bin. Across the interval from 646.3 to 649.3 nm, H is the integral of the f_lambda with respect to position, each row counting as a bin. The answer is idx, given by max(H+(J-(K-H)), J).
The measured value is 6.03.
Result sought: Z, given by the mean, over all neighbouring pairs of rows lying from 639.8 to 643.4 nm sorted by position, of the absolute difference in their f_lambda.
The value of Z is 0.056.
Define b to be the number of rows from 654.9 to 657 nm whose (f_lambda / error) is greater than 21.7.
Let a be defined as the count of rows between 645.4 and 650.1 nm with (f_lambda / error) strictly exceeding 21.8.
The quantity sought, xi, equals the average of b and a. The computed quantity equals 16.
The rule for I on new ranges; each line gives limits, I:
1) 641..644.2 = 2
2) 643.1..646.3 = -4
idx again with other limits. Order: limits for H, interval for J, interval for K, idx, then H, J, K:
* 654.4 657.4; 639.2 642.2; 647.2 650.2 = 5.52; 2.77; 2.85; 2.86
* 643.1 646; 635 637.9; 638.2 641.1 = 5.56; 2.85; 2.68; 2.82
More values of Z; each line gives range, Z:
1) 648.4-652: 0.062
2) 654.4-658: 0.050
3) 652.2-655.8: 0.037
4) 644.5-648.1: 0.033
